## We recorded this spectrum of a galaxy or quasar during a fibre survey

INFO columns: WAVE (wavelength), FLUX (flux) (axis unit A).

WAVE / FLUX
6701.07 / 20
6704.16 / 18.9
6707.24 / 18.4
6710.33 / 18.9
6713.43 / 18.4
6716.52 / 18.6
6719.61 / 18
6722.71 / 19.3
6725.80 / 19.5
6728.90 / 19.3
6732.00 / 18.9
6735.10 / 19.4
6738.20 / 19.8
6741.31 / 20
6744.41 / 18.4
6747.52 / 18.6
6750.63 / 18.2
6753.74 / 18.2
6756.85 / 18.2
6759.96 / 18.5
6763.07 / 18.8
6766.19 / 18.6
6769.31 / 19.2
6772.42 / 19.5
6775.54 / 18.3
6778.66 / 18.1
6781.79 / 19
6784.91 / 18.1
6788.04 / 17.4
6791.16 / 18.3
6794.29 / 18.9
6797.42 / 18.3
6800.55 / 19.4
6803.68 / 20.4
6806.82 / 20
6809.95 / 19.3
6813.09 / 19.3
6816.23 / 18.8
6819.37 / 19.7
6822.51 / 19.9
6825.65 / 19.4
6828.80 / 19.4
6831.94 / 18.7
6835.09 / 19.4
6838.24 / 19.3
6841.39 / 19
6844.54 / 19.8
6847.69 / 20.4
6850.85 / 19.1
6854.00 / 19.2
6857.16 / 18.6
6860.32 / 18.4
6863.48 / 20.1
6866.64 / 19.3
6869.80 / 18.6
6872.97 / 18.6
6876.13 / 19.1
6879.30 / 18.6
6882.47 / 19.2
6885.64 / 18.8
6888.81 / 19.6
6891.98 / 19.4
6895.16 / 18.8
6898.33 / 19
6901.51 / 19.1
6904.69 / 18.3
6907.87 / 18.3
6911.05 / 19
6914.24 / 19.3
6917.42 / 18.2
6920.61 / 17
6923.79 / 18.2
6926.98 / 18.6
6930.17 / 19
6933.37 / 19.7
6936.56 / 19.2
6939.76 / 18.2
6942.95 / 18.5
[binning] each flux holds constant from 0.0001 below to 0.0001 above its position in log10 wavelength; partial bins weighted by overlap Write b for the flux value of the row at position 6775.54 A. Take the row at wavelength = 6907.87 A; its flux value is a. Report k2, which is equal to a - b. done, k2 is 0.00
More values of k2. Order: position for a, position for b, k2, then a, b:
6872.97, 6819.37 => -1.10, 18.6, 19.7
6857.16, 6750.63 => 0.40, 18.6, 18.2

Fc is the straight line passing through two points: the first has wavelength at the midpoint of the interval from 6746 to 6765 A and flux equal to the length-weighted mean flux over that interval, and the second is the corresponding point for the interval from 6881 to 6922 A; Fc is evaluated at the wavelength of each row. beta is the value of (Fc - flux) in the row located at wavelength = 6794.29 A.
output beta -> -0.4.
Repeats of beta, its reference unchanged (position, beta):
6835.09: -0.8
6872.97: 0.1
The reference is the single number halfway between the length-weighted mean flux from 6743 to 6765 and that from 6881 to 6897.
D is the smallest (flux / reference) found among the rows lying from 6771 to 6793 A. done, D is 0.926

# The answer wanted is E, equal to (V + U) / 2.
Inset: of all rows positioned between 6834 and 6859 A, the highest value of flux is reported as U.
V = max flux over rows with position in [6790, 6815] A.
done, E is 20.4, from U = 20.4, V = 20.4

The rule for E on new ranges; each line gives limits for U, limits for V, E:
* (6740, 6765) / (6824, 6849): 20.2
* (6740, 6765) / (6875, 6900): 19.8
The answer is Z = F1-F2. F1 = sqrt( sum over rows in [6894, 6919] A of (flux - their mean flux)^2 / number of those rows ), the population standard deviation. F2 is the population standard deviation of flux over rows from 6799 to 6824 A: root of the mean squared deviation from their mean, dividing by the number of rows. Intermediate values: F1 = 0.40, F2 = 0.47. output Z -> -0.1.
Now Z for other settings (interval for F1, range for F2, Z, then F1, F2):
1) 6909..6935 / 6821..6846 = 0.4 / 0.78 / 0.36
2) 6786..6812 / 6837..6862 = 0.3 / 0.92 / 0.60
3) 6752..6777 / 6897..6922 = -0.3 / 0.45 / 0.70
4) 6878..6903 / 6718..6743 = -0.3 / 0.31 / 0.57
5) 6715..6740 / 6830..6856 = 0.0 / 0.54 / 0.49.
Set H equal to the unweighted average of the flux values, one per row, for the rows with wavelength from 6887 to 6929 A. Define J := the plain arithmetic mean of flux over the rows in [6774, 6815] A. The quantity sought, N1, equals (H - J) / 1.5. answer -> -0.10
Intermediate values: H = 18.7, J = 18.8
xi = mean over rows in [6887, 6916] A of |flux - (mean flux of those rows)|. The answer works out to 0.34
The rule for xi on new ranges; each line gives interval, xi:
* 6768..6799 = 0.51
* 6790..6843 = 0.42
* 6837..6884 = 0.43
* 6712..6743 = 0.52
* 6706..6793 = 0.51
